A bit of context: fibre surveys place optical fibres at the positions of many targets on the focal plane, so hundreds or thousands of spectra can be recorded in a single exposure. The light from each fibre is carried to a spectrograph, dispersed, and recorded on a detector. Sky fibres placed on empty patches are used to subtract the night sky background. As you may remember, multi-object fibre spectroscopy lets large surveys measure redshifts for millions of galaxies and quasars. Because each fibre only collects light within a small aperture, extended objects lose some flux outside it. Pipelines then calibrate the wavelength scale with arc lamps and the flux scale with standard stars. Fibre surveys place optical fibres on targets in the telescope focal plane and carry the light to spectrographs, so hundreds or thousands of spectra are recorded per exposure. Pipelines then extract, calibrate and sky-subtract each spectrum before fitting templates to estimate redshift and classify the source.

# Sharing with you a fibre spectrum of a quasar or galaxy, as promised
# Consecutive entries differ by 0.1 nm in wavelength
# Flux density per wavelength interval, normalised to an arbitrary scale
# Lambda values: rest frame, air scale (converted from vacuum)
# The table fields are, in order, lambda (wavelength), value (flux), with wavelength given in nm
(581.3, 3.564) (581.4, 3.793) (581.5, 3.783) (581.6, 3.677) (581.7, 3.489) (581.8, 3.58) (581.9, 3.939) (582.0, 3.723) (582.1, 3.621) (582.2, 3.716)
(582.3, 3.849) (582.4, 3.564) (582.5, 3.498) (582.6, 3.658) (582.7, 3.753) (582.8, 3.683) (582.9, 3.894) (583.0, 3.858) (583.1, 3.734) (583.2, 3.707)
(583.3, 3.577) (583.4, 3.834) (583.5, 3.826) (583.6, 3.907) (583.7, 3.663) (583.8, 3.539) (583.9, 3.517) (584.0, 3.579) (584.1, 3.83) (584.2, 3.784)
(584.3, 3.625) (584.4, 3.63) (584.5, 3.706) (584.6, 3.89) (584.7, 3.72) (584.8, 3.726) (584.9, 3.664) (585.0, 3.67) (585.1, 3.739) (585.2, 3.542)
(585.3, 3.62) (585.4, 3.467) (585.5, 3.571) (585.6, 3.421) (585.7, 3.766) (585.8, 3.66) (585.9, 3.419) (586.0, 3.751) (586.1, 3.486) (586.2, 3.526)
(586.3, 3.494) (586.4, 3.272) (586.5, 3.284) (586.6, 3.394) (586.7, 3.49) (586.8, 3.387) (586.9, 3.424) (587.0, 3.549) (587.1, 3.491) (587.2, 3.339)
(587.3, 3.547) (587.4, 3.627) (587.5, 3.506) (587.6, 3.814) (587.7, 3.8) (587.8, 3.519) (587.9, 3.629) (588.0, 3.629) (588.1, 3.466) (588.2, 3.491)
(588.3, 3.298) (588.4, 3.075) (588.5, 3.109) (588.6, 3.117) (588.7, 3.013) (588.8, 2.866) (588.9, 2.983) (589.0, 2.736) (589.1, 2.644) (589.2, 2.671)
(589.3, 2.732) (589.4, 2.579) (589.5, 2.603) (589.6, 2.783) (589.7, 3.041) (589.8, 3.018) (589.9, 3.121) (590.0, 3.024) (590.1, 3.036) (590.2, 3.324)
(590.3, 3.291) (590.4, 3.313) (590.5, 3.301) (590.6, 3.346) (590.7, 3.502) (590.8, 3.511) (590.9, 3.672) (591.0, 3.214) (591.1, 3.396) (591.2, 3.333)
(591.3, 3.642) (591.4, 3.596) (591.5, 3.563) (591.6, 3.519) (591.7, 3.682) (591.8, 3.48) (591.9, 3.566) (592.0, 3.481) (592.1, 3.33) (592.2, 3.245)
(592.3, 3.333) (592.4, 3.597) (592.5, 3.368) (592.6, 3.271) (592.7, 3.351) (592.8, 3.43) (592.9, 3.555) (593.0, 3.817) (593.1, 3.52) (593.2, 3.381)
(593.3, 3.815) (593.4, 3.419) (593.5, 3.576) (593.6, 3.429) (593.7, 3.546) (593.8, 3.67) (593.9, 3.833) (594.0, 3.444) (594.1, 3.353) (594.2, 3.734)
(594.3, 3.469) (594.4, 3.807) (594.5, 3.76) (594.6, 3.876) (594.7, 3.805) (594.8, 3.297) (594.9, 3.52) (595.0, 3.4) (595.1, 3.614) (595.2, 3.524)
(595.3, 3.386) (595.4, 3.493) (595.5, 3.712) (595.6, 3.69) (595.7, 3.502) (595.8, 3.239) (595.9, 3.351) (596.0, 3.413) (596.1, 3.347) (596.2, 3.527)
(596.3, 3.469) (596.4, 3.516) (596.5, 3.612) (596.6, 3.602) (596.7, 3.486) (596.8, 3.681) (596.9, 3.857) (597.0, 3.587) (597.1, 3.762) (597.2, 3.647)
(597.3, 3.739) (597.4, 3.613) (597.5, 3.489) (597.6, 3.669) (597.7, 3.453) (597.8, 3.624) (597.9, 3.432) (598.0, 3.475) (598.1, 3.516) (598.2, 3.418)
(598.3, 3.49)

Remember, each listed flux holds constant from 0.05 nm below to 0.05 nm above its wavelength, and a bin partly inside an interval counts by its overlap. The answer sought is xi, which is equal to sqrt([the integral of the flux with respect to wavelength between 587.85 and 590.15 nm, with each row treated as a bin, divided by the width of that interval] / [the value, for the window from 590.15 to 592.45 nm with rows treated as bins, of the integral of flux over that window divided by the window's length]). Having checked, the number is 0.94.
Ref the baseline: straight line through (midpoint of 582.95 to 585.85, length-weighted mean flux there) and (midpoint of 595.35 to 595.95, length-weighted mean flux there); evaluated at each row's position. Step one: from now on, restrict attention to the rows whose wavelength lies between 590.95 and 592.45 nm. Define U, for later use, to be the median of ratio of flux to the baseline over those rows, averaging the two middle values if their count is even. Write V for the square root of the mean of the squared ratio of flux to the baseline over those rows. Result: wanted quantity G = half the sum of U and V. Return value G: 0.98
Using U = 0.98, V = 0.97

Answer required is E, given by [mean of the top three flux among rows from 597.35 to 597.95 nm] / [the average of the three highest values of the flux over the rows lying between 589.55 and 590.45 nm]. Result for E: 1.10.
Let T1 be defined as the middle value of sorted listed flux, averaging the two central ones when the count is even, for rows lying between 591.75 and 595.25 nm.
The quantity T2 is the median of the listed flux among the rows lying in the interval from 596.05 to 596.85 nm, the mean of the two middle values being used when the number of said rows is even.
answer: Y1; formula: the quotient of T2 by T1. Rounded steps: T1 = 3.52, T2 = 3.52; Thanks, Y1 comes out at 1.00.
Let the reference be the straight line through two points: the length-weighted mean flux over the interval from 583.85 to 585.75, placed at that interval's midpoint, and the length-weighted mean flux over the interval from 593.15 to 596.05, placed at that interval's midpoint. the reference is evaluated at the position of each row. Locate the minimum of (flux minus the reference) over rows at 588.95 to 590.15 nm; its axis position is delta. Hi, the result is 589.4 nm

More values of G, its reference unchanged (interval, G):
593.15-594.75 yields 1.03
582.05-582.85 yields 0.99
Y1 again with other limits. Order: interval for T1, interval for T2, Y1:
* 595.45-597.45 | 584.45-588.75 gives 0.98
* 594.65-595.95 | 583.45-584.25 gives 1.06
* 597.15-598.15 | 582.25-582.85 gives 1.03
